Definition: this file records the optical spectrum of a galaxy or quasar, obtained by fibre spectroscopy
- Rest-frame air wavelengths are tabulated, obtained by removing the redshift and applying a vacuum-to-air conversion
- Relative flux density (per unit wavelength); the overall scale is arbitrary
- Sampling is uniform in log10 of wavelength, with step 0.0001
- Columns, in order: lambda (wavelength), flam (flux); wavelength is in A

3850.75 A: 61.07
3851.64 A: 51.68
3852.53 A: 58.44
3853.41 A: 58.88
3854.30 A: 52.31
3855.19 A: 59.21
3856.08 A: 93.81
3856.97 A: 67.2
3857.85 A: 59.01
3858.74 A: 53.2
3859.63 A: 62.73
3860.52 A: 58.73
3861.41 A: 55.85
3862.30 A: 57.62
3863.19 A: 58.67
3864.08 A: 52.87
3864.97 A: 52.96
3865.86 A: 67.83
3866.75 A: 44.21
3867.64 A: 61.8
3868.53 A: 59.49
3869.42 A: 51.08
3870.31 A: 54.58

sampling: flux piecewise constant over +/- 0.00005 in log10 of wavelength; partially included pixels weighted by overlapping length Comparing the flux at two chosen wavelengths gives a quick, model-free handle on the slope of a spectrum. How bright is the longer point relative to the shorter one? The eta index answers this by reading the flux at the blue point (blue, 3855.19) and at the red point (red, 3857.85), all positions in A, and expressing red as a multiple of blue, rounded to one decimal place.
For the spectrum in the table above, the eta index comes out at 1.0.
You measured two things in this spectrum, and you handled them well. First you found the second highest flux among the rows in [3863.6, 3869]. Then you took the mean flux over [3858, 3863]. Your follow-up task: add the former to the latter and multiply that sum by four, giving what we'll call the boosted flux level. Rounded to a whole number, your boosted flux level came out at 478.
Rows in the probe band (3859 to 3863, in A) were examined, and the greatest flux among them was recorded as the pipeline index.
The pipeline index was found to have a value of 62.73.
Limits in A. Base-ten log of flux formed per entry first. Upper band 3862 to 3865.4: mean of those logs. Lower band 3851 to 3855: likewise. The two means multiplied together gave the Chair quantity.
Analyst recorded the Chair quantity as 3.04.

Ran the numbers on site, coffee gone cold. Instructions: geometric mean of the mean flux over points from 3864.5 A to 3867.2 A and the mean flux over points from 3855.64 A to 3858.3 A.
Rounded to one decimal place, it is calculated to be 63.5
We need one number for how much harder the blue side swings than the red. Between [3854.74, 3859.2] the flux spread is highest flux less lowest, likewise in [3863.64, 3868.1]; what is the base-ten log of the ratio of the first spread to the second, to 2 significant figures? 0.24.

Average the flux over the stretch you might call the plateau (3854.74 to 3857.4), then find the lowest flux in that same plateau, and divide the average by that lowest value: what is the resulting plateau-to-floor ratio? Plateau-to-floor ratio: 1.24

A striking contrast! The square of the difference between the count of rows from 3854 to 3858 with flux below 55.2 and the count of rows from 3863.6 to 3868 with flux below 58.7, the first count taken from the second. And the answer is 4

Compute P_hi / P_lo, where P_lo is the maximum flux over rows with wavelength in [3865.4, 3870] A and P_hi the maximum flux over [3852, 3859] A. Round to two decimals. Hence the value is 1.38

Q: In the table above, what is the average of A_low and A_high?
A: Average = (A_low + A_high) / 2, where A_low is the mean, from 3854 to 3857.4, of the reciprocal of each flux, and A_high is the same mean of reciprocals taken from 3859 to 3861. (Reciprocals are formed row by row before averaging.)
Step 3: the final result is 0.0159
